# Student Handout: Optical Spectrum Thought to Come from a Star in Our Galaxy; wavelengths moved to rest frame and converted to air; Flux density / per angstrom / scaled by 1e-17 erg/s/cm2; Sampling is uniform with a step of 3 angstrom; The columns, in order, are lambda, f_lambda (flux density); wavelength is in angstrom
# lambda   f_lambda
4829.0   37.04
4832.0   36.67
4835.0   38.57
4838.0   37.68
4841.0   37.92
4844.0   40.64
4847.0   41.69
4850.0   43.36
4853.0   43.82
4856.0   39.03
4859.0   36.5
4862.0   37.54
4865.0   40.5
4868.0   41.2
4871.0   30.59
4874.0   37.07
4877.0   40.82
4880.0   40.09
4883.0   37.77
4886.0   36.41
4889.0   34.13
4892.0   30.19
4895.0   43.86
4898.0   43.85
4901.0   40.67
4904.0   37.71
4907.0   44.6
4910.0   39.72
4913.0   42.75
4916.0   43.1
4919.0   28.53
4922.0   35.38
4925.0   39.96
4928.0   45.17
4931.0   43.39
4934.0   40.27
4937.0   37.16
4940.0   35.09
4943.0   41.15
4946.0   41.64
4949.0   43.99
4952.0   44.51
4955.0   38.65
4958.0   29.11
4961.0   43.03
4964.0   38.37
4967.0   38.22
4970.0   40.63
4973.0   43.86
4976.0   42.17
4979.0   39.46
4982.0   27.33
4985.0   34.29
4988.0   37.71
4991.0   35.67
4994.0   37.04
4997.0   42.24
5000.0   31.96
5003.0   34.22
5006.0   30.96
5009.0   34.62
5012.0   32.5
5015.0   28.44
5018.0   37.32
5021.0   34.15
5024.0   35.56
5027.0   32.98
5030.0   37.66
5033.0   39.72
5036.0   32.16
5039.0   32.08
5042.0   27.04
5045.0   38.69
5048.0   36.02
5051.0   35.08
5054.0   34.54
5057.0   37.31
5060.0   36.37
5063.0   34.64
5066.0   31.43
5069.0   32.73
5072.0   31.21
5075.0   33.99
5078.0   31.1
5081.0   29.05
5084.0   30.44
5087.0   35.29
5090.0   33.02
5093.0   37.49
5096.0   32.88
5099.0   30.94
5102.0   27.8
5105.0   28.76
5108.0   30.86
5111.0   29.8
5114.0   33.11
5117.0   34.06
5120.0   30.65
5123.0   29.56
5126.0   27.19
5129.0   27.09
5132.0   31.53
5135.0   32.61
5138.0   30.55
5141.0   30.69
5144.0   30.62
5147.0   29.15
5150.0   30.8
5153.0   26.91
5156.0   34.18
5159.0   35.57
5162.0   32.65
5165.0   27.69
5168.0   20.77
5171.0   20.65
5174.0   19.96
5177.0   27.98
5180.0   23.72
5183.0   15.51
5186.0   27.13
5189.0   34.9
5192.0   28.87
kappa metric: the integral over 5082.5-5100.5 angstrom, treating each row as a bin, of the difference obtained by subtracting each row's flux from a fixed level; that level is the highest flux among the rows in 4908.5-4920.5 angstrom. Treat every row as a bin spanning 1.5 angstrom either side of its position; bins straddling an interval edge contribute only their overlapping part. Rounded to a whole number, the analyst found 176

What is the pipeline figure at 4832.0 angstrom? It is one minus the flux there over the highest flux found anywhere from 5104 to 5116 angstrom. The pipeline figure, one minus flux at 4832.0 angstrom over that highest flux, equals -0.11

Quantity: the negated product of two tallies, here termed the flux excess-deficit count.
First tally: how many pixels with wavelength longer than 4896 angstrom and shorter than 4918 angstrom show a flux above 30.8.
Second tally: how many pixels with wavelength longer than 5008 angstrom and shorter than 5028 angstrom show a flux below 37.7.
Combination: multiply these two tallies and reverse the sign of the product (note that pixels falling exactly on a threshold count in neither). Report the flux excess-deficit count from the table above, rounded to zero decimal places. -49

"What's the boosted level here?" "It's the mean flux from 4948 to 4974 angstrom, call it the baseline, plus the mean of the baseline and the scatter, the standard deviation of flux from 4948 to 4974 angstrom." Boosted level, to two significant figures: 62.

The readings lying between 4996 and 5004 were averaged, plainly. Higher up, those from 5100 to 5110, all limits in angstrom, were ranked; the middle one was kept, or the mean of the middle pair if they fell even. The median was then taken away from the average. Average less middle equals 7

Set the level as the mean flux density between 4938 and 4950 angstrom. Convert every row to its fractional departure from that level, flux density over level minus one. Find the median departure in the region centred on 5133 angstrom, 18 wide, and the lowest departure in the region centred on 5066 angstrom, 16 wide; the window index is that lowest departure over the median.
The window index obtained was 0.94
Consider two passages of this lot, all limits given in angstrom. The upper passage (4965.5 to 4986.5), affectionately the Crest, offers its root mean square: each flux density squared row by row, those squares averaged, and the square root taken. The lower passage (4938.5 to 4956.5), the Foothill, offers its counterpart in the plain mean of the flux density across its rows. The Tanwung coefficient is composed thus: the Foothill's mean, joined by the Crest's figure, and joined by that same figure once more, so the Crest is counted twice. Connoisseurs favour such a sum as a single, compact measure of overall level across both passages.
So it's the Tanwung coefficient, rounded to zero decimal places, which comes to 118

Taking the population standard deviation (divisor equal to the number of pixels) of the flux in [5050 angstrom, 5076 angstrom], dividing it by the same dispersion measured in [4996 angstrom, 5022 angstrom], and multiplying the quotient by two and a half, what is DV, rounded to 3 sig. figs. 1.30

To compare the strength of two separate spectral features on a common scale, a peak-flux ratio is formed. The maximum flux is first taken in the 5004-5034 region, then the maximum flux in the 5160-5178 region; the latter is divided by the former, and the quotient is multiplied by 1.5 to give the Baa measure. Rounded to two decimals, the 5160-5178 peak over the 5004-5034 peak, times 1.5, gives 1.23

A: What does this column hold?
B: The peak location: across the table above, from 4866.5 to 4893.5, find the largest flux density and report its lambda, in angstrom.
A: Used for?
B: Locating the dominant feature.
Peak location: 4868.0 angstrom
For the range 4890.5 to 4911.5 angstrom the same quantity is 4907.0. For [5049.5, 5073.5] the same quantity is 5057.0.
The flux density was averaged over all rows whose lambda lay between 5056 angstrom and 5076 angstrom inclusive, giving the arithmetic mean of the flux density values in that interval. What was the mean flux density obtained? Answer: 34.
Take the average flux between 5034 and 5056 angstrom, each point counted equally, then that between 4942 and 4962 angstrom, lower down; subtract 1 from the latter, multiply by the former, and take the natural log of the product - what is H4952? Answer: 7.19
